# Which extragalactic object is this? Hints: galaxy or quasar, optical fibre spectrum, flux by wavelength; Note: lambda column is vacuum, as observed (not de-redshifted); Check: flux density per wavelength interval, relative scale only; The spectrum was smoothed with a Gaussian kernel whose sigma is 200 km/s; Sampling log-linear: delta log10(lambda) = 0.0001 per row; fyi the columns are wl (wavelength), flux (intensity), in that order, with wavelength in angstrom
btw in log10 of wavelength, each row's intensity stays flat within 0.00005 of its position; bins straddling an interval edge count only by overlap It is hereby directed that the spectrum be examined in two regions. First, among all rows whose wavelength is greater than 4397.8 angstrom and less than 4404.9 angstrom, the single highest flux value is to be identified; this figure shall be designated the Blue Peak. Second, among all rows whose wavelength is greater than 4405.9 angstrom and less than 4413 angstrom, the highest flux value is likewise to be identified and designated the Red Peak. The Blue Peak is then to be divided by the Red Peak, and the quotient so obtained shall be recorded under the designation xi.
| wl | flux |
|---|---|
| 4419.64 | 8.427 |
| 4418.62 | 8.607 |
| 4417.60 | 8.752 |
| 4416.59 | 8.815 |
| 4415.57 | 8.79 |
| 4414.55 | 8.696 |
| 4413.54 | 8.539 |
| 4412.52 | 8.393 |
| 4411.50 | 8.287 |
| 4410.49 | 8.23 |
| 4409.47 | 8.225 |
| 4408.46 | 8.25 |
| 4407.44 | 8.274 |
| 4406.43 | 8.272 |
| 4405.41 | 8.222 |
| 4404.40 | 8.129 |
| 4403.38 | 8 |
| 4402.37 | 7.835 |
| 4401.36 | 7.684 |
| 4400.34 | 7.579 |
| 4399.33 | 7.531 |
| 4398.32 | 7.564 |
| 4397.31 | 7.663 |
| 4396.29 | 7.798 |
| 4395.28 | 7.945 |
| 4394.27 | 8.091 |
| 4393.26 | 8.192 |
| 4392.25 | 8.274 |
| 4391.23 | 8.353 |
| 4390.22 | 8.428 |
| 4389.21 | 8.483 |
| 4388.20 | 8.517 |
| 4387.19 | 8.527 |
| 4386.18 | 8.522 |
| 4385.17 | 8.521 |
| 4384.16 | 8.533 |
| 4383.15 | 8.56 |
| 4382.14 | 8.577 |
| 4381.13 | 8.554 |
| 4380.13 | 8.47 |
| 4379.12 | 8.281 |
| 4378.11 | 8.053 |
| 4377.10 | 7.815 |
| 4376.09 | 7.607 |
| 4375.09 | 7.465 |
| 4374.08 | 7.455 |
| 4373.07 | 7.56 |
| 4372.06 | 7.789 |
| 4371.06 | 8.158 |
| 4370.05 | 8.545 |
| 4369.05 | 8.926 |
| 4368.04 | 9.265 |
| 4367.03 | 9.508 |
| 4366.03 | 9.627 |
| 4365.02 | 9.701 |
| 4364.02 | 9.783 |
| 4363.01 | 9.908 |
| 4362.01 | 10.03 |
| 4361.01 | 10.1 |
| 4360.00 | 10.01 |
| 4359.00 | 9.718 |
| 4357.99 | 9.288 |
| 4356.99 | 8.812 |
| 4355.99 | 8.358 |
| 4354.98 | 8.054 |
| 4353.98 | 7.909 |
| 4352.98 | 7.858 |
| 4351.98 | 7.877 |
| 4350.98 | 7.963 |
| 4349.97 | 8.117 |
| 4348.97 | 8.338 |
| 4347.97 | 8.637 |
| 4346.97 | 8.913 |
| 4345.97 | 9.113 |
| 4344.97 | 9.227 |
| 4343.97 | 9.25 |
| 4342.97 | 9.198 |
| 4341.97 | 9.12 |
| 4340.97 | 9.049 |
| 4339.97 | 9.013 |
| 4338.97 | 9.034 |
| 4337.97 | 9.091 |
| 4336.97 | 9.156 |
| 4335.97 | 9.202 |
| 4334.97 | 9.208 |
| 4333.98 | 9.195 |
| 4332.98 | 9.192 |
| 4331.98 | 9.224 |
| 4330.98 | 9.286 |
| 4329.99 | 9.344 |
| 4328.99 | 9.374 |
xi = 0.97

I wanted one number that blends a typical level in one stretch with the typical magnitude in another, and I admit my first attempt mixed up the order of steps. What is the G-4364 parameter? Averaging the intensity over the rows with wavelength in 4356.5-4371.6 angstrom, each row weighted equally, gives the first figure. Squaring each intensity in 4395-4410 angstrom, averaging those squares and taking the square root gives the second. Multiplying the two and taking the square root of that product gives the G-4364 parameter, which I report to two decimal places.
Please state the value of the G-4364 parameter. 8.65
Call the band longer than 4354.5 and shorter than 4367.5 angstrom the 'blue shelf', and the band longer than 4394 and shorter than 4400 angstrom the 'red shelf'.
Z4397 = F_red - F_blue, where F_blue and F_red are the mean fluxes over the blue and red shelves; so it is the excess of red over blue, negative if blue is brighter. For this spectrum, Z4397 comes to -1.7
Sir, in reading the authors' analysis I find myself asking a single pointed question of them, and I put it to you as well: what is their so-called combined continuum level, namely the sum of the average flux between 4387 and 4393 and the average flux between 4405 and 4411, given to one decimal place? 16.7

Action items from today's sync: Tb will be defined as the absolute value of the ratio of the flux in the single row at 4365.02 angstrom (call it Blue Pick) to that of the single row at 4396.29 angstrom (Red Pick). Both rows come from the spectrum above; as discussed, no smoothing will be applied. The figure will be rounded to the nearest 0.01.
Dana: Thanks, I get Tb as 1.24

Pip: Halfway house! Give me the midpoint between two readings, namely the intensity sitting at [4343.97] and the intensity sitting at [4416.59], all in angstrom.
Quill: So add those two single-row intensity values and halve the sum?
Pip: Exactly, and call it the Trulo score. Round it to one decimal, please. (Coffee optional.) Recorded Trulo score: 9.0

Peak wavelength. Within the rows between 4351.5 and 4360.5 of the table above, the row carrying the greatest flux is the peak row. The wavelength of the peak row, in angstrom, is 4360.00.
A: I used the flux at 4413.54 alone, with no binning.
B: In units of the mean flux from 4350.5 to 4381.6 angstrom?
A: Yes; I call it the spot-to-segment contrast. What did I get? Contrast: 0.99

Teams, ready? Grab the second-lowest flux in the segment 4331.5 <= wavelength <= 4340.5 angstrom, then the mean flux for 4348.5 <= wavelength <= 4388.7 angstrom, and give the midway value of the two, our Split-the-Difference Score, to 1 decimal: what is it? 8.8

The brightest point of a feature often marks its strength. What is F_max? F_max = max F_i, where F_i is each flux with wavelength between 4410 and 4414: 8.539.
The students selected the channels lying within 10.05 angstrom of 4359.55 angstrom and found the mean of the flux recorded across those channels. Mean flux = 9.04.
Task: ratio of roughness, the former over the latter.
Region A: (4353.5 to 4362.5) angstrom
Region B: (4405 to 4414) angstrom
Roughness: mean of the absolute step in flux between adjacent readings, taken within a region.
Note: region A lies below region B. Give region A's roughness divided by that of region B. 5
